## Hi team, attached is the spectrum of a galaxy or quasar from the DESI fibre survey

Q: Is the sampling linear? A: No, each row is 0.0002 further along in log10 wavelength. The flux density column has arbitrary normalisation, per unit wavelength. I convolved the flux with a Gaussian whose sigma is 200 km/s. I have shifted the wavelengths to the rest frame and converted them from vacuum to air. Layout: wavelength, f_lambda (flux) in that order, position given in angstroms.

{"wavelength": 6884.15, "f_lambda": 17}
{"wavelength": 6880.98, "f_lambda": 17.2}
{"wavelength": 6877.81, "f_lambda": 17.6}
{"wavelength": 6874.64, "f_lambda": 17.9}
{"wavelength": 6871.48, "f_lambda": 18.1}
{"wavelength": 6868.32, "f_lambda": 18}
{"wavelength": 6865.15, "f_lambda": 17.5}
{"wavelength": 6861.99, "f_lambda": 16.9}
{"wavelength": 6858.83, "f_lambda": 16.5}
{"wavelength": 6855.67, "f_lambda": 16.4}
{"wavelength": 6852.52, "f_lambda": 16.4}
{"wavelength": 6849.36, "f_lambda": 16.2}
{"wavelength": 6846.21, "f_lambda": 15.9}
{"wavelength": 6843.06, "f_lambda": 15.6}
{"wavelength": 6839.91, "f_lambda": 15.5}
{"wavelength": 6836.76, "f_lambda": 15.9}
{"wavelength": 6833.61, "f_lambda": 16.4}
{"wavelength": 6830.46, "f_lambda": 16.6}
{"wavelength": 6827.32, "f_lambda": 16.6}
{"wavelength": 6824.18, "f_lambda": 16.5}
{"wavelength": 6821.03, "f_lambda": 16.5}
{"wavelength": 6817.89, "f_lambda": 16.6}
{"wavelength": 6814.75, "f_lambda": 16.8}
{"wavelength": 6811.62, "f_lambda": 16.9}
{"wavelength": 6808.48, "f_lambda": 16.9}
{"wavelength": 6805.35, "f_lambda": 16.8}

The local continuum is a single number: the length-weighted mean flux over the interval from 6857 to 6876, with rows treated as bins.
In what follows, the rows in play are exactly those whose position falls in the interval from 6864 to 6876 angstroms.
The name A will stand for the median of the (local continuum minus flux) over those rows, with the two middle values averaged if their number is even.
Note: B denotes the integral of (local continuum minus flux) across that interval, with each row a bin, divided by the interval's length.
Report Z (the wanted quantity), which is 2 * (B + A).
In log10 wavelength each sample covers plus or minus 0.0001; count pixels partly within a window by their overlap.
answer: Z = -1.8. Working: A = -0.49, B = -0.4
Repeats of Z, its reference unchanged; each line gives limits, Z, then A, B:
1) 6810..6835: 3.4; 0.86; 0.8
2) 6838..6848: 7.3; 1.86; 1.8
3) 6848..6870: 3.1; 0.96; 0.6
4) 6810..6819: 2.7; 0.66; 0.7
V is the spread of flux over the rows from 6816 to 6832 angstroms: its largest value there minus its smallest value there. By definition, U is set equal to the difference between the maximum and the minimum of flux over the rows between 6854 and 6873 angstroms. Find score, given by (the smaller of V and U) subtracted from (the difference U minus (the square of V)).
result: 1.6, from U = 1.7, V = 0.1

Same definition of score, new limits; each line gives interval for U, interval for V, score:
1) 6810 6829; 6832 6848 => -0.8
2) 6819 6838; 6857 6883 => -2.6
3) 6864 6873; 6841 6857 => -0.6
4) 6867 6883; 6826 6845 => -1.2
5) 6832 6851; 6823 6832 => 0.8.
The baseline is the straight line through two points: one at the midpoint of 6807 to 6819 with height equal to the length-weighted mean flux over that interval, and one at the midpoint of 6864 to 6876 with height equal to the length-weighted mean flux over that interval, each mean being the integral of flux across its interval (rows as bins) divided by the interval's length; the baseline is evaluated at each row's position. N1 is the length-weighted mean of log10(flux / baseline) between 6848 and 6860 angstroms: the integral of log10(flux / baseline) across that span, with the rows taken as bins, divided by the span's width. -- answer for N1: -0.031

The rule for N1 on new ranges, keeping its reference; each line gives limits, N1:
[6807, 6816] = 0.002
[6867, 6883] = -0.006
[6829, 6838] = -0.023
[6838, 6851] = -0.042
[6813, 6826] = -0.009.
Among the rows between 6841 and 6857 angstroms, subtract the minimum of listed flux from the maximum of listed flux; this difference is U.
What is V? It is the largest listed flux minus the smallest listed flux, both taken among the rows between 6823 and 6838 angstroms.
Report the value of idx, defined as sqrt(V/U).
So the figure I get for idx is 0.94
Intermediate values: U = 0.80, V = 0.70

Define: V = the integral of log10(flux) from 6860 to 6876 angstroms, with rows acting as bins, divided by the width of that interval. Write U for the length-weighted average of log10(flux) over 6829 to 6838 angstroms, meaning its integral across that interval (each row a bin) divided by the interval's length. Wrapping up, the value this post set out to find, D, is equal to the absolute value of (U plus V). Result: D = 2.458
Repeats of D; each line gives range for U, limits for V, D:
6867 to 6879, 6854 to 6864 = 2.475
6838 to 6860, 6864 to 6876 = 2.459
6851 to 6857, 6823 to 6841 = 2.427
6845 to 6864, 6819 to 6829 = 2.434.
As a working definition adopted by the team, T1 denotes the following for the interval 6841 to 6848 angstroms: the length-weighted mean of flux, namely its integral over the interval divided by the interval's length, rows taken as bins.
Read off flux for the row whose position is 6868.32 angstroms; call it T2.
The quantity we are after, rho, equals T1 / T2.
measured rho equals 0.88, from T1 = 15.8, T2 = 18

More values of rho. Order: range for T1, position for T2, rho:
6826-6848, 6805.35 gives 0.96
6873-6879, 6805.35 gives 1.06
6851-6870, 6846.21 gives 1.07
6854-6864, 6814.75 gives 0.99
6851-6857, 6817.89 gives 0.99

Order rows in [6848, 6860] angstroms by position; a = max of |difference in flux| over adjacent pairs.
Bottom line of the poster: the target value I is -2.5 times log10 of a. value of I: 1.7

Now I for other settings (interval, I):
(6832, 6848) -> 0.8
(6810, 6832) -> 1.7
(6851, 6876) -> 0.6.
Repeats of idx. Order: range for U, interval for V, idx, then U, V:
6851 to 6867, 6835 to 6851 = 0.80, 1.10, 0.70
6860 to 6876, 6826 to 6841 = 0.96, 1.20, 1.10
